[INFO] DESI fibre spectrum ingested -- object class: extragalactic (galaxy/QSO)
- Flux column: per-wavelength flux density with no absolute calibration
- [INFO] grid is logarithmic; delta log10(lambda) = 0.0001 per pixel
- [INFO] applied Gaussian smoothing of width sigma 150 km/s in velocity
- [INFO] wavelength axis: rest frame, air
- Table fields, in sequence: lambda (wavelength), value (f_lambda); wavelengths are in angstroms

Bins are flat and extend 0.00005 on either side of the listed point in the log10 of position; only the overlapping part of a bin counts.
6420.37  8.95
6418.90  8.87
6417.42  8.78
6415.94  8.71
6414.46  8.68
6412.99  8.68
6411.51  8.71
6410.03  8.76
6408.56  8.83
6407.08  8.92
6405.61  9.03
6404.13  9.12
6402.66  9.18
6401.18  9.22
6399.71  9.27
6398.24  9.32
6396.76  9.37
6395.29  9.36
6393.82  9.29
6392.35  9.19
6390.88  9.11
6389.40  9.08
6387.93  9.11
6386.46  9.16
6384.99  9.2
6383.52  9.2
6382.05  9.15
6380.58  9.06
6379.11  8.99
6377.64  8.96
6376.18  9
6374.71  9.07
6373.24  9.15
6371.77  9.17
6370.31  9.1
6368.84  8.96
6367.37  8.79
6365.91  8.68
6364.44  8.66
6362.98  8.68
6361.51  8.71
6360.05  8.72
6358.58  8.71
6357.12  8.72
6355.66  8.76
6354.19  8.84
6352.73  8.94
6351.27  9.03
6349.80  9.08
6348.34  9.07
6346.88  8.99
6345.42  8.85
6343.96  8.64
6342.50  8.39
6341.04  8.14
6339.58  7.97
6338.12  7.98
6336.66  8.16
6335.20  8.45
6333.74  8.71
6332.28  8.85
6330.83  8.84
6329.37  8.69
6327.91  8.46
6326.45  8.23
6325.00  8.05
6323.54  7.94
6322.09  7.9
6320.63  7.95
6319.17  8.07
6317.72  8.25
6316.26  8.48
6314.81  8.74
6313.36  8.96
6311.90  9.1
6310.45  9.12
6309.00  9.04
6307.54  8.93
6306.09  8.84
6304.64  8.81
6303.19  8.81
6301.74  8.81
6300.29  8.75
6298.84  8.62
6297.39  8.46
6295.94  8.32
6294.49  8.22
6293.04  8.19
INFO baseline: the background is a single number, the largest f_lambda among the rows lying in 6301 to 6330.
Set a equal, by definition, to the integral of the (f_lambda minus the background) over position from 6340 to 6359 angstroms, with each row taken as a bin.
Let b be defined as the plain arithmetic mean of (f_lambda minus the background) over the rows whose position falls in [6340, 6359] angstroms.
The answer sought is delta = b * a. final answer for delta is 2.3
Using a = -7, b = -0.3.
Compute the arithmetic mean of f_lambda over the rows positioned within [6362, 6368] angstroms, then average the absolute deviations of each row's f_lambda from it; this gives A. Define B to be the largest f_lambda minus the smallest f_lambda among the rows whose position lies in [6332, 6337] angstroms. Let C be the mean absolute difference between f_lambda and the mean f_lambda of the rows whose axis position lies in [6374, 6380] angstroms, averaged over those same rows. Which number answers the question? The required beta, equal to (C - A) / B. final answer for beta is 0.0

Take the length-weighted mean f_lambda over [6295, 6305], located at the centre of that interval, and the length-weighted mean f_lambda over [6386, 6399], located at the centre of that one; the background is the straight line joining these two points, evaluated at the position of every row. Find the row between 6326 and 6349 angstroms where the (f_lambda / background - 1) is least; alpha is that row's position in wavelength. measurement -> 6339.58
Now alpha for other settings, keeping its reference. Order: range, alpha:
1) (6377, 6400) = 6377.64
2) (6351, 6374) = 6364.44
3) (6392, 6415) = 6414.46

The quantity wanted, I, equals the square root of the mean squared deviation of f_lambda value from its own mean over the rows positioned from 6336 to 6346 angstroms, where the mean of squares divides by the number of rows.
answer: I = 0.31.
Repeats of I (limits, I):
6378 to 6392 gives 0.06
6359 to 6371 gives 0.15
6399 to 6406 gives 0.08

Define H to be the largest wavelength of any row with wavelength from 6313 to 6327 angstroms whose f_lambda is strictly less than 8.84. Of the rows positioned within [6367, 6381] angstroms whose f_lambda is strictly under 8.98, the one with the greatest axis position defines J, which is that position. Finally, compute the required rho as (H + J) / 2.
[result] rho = 6352.0 angstroms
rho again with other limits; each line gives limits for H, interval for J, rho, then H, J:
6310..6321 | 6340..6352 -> 6333.0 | 6320.63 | 6345.42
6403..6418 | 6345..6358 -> 6387.3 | 6417.42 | 6357.12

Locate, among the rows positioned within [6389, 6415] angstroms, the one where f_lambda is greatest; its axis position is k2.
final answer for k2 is 6396.76 angstroms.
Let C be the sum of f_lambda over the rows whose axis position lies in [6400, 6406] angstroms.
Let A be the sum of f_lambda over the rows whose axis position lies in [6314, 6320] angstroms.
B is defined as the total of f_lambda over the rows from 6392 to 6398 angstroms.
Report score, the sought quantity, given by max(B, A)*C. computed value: 1360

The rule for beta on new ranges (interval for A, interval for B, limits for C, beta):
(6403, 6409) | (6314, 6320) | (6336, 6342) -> 0.0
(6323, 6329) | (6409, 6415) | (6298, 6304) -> -1.4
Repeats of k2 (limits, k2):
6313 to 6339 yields 6313.36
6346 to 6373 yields 6371.77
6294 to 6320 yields 6310.45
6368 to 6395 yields 6393.82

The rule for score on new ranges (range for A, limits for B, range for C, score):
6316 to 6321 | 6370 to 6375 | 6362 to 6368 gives 1270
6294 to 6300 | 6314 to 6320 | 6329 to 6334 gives 1180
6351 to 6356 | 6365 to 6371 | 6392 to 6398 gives 1324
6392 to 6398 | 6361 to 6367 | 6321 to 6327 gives 1195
